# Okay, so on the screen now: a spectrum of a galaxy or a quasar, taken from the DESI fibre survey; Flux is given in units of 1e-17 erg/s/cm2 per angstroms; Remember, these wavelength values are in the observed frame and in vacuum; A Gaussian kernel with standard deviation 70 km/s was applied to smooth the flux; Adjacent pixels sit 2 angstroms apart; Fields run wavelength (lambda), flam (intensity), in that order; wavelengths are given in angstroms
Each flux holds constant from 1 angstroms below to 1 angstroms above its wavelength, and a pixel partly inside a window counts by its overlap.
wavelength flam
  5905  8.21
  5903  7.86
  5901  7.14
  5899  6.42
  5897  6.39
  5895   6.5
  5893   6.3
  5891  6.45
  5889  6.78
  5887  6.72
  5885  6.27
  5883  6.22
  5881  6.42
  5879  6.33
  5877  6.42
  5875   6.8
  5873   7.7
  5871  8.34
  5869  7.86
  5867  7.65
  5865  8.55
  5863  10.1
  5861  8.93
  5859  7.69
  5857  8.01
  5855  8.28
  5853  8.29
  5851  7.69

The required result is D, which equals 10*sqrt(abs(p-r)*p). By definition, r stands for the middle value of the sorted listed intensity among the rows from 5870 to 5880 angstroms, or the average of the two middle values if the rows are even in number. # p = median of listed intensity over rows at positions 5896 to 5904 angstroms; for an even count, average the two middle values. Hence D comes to 3.7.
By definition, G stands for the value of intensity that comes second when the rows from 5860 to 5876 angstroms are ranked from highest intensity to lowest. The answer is 8.93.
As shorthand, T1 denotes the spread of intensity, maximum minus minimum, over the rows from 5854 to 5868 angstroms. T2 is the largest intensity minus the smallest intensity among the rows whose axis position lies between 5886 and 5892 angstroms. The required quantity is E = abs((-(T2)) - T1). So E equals 2.8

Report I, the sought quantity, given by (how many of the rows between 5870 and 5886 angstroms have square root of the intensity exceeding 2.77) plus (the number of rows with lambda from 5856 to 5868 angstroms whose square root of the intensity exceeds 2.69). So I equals 8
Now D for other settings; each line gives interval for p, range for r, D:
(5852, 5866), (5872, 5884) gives 39.4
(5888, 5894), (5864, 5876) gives 29.3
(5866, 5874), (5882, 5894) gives 33.1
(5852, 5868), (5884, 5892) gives 37.5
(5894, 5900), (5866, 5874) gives 29.5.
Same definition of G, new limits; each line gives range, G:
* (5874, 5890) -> 6.78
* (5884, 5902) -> 6.78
